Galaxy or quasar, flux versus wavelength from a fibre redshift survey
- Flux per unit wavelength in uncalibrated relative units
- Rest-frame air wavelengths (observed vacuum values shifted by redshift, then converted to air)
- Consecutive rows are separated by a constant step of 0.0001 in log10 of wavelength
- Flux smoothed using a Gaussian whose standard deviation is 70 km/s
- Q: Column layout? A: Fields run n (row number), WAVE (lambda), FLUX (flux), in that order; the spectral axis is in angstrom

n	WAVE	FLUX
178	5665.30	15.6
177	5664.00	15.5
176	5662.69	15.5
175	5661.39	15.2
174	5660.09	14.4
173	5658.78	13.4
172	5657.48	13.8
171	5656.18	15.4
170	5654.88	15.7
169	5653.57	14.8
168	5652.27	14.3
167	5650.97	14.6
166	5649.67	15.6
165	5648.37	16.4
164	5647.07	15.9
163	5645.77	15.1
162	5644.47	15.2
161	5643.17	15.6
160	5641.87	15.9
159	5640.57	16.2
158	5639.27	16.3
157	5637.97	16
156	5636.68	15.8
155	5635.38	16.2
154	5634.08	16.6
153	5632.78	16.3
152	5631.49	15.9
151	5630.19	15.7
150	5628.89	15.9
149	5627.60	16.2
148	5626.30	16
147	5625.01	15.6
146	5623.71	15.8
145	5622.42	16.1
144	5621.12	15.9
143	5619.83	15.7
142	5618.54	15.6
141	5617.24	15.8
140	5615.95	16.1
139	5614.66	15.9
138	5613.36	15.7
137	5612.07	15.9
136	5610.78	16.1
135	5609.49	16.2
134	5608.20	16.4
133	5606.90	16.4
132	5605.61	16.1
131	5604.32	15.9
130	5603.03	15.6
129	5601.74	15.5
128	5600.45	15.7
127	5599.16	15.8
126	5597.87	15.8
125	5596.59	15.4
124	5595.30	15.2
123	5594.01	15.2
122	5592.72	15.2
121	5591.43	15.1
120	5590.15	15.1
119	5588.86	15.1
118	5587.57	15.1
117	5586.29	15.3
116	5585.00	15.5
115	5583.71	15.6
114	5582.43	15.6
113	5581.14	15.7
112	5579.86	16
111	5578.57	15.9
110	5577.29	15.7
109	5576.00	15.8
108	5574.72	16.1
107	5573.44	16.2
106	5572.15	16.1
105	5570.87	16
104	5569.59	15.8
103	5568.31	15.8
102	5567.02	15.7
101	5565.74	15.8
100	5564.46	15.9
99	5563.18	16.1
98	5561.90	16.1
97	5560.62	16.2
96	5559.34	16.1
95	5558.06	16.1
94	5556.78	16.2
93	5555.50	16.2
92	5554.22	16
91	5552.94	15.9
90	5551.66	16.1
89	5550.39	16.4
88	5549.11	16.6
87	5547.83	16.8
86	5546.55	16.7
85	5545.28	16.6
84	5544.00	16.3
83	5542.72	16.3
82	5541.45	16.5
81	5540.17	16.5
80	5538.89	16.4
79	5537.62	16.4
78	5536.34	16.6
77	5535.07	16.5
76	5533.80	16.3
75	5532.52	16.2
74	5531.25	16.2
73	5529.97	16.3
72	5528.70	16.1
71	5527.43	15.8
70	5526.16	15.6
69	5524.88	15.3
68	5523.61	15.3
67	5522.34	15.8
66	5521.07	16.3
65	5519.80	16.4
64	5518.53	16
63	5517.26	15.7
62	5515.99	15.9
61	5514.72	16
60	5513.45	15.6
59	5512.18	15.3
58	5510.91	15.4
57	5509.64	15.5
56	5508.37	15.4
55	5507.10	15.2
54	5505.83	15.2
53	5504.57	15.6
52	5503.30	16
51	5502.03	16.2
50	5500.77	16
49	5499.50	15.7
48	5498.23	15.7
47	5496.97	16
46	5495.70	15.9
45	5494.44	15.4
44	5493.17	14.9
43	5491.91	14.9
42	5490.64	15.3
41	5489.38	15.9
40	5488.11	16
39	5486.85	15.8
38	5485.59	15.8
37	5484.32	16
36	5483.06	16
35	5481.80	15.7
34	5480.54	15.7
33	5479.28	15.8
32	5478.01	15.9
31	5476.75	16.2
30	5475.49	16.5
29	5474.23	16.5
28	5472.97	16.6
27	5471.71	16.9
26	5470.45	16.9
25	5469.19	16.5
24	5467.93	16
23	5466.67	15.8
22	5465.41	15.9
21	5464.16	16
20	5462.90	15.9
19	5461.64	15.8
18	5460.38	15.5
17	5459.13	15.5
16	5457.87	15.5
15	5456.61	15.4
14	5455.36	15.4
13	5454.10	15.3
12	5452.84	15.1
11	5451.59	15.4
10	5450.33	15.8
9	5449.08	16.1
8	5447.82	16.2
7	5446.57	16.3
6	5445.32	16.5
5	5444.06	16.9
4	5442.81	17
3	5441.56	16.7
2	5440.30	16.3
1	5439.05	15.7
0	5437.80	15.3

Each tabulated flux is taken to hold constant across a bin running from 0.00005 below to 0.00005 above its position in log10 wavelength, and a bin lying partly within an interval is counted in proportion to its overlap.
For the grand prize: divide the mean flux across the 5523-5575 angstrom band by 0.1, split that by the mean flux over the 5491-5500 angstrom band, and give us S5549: 10.4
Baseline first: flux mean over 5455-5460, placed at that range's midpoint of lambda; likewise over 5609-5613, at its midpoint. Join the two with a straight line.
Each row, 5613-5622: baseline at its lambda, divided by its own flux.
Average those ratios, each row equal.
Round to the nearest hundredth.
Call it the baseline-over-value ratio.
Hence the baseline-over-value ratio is 1.02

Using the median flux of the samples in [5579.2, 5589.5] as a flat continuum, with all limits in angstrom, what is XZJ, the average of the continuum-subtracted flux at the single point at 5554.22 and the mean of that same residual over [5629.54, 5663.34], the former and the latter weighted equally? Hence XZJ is 0.18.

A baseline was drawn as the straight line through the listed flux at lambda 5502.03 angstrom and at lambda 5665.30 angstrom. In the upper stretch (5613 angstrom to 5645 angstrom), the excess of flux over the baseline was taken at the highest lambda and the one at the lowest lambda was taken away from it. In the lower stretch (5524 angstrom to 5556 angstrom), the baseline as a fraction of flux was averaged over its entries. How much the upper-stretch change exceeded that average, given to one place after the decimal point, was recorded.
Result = -1.4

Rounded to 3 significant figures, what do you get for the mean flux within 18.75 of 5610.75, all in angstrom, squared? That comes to 250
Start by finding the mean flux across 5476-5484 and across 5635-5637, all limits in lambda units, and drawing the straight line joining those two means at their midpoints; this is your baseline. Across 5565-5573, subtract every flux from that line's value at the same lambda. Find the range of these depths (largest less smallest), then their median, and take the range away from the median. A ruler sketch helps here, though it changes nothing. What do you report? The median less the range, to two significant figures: -0.25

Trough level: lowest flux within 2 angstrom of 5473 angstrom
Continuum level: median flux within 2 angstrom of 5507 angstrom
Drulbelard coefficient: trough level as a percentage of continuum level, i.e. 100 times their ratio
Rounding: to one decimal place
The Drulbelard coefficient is 108.6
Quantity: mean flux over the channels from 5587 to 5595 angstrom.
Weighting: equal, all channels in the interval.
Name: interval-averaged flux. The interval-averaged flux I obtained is 15.1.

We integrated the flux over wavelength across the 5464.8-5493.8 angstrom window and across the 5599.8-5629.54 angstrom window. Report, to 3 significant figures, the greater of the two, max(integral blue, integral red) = 473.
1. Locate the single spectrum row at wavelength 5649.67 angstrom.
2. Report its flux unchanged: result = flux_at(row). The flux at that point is 15.6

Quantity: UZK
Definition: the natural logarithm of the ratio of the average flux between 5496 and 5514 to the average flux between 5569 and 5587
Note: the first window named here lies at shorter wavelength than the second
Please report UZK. -0.011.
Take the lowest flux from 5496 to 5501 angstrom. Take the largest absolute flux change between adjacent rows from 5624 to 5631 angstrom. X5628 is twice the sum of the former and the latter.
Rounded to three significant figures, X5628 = 32.2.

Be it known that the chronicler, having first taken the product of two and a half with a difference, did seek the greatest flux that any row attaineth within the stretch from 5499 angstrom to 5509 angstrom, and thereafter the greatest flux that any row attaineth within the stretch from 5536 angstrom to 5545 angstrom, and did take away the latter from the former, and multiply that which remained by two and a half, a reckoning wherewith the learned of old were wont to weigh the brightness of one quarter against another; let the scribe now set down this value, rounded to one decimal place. -1.0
